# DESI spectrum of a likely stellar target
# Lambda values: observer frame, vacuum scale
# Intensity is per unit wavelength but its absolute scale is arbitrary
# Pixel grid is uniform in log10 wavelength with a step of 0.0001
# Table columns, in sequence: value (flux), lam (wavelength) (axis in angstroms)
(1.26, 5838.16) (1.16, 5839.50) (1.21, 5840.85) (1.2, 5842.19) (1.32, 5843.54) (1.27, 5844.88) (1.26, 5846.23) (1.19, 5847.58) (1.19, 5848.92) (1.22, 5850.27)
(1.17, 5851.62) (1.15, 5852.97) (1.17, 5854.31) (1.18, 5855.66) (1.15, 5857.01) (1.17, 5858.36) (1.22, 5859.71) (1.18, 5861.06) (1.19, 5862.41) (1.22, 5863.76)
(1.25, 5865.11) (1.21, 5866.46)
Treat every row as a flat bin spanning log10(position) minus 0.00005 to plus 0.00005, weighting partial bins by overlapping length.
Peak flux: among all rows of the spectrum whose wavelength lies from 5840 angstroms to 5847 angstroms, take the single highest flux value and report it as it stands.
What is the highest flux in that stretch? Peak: 1.32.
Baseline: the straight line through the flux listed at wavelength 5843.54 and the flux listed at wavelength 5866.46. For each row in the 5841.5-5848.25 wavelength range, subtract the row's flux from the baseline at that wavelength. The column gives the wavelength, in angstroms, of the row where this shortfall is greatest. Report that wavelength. 5842.19 angstroms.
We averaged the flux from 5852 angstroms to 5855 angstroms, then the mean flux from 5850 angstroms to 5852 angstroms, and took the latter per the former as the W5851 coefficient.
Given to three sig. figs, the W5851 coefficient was 1.03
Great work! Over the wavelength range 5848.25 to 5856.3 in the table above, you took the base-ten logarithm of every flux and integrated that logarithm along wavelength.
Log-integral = 0.58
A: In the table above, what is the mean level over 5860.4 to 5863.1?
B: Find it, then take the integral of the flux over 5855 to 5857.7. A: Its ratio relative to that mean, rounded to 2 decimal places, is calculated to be 2.65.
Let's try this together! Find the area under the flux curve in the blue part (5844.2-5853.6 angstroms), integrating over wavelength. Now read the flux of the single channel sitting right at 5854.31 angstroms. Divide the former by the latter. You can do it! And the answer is 9.7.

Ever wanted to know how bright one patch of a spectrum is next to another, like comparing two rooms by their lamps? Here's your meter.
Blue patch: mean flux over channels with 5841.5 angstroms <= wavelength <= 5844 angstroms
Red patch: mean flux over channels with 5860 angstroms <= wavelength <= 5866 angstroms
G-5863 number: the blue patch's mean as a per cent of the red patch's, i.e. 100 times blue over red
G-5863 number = 104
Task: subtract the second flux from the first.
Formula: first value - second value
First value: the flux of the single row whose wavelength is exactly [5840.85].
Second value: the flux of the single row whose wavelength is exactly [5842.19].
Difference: 0.010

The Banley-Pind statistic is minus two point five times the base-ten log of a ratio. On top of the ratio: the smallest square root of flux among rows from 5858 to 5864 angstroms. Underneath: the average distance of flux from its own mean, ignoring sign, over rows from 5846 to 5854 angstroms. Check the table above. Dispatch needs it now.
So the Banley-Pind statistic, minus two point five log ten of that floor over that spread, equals -3.93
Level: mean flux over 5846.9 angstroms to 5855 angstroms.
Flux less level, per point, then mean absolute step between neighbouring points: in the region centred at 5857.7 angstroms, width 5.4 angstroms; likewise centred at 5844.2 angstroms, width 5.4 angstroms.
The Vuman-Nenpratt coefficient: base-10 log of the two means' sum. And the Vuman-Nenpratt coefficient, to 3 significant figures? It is -1.03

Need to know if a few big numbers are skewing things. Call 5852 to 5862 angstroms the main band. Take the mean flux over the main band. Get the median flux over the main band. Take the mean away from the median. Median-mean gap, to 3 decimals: -0.004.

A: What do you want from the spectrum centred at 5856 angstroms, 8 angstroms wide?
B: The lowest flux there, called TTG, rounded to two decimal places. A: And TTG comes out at 1.15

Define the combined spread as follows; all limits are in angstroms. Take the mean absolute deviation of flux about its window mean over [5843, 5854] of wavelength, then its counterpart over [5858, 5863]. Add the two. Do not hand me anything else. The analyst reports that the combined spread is 0.0616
